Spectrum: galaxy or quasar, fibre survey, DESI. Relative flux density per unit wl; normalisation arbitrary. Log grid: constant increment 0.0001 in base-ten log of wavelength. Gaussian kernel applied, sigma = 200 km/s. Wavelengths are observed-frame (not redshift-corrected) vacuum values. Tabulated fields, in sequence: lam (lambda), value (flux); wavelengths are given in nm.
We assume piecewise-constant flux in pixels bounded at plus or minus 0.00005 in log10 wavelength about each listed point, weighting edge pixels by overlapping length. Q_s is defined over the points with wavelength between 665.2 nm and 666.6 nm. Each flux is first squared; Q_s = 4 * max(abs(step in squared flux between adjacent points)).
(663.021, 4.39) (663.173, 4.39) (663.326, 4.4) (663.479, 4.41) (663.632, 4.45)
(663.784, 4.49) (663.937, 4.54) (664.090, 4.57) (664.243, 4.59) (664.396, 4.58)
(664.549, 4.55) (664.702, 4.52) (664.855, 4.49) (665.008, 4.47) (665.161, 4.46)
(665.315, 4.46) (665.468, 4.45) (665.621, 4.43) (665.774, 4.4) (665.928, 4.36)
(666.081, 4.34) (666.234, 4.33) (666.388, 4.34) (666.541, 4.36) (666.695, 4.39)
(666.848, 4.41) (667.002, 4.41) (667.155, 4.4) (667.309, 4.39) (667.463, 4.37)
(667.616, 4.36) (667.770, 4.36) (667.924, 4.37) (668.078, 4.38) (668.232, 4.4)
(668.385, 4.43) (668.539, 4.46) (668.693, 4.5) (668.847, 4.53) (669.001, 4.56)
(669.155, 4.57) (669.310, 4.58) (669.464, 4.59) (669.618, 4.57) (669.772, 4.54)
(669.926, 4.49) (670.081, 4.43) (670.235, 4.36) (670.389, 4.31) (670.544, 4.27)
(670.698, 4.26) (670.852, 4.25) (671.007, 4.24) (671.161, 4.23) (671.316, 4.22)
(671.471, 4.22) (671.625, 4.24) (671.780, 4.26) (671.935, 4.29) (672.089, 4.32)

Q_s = 1.4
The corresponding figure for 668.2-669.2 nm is 1.4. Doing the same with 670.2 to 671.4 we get 1.7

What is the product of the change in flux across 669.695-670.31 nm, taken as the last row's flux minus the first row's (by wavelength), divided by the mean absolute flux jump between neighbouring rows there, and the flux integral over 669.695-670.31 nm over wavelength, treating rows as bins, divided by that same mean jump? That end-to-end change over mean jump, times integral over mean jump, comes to -137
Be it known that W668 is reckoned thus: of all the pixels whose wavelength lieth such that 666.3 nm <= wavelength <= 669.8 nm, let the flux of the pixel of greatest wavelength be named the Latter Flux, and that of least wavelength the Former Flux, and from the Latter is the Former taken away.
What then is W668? 0.2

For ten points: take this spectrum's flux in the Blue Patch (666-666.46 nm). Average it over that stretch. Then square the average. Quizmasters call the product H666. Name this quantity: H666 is 18.8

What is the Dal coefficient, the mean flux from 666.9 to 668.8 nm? 4.40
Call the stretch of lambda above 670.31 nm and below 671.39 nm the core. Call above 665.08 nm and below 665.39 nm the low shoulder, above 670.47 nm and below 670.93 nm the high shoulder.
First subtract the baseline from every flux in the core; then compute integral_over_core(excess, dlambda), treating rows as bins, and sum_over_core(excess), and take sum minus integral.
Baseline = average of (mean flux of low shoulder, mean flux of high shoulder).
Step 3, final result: -0.6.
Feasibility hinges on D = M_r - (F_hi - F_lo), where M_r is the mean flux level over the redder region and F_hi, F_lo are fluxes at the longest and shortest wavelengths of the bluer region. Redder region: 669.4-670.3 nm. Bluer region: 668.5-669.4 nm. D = 4.38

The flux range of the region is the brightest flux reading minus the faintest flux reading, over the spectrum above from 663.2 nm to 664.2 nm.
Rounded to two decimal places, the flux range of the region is 0.17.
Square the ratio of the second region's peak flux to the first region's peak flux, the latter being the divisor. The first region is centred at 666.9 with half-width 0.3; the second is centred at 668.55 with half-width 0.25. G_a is 1.04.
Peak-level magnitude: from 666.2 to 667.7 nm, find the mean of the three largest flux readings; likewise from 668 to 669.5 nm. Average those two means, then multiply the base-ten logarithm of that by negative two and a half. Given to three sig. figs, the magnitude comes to -1.63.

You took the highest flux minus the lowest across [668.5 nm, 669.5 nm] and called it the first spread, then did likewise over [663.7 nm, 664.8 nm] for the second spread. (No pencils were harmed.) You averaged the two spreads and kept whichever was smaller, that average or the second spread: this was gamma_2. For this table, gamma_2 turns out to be 0.10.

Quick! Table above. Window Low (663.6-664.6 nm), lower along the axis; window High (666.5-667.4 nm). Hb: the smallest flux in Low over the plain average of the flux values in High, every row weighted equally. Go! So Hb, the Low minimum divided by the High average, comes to 1.01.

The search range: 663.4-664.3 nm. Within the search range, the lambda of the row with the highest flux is 664.243 nm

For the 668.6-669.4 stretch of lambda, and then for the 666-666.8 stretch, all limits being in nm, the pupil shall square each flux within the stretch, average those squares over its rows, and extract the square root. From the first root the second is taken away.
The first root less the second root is 0.20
